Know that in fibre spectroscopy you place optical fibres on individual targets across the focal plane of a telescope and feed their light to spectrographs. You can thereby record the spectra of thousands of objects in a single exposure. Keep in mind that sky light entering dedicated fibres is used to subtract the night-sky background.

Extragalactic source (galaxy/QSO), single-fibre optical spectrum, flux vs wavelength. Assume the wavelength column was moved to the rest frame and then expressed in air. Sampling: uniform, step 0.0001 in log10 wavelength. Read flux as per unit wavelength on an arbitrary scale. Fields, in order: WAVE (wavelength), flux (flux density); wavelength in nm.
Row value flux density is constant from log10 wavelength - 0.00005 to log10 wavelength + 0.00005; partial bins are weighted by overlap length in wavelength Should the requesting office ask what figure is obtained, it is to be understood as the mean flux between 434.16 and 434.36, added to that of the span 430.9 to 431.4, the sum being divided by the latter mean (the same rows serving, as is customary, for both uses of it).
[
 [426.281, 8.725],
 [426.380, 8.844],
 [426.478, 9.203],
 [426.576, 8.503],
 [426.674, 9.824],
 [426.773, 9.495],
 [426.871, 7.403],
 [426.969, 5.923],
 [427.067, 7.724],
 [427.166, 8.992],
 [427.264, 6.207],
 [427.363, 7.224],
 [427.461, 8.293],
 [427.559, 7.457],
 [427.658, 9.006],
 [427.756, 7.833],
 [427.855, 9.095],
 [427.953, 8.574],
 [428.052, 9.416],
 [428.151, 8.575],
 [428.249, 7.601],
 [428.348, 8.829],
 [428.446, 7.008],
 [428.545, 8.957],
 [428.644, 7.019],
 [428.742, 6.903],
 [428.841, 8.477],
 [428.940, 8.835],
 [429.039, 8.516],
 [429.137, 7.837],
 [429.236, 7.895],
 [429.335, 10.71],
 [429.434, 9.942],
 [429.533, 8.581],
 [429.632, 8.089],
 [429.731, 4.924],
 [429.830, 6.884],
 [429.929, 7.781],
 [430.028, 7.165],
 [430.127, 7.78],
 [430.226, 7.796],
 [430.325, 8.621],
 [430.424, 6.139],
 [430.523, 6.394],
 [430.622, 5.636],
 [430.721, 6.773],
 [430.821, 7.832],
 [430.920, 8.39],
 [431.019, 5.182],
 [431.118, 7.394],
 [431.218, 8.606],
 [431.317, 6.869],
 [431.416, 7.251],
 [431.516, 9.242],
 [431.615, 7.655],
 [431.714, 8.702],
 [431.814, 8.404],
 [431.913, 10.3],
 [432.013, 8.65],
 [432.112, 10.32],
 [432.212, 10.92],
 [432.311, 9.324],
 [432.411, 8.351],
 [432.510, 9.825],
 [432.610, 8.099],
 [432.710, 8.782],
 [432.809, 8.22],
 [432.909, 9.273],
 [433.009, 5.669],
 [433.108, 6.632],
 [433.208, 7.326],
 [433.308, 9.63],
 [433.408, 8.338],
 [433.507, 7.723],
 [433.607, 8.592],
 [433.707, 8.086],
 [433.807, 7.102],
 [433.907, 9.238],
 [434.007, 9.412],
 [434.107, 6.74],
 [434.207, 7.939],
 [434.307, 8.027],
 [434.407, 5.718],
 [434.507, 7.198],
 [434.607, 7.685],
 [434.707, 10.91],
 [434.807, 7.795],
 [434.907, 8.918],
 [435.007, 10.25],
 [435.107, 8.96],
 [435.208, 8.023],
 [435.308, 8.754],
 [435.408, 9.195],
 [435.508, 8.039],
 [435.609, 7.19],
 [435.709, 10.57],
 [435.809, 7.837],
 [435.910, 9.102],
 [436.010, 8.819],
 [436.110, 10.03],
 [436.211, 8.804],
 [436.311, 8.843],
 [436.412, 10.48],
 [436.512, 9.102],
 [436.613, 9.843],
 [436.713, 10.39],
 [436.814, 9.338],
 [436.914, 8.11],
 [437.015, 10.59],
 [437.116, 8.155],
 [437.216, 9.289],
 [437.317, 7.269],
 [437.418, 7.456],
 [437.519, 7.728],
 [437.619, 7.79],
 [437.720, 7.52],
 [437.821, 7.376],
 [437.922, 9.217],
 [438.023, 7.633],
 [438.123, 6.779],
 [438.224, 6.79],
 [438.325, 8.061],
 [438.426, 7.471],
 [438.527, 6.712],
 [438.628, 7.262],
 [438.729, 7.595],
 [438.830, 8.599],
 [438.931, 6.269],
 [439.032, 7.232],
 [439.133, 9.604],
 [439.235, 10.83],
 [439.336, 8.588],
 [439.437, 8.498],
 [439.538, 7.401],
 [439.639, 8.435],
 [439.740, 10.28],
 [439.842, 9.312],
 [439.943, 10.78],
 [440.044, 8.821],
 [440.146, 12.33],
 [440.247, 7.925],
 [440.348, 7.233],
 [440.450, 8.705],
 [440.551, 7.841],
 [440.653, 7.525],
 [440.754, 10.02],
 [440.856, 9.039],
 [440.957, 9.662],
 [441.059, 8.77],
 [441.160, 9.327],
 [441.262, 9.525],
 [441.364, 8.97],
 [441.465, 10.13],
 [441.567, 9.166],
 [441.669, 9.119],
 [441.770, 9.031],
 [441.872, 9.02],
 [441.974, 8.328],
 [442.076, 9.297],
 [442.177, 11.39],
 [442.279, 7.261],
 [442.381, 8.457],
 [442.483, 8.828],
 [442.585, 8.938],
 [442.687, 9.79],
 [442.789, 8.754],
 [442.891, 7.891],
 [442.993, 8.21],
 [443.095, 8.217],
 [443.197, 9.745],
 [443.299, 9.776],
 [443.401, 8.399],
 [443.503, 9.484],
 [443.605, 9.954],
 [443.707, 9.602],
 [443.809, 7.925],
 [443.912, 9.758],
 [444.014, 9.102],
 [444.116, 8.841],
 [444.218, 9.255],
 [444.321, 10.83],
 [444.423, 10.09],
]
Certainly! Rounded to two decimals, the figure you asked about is 2.10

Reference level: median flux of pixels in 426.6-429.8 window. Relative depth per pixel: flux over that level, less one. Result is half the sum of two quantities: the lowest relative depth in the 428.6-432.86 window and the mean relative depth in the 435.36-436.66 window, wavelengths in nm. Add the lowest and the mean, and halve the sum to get -0.17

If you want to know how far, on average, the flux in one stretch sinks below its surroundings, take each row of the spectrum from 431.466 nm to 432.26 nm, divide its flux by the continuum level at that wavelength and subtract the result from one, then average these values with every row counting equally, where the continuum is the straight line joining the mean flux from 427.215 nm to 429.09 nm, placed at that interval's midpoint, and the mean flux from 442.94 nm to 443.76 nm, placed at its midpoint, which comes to -0.11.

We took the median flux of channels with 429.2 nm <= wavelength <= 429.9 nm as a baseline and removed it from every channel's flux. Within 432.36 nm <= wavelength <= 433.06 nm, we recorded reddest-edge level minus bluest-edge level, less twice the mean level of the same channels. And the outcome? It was -3.1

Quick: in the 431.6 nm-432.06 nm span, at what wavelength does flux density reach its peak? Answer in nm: 431.913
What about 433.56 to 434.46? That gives 434.007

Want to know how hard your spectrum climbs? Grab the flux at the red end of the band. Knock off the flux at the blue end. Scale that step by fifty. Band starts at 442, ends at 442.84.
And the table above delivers -27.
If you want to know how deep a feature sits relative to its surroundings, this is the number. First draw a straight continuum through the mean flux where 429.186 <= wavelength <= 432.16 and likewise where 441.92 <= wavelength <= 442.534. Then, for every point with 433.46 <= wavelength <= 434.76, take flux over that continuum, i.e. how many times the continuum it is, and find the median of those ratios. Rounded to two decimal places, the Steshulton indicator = 0.97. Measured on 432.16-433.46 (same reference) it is 1.04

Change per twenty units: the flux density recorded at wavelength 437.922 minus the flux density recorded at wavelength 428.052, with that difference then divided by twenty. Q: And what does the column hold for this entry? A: -0.01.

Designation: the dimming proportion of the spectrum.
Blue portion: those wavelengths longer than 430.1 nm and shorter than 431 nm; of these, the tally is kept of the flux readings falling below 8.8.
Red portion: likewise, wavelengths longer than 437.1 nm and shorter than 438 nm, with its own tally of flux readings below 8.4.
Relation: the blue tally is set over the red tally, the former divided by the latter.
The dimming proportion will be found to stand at 1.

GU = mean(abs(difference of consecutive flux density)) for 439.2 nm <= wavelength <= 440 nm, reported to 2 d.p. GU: 1.25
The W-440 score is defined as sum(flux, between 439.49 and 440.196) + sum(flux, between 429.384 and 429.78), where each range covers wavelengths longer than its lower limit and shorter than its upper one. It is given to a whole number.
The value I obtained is 99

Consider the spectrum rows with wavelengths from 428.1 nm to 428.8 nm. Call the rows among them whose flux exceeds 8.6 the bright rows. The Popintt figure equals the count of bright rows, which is 2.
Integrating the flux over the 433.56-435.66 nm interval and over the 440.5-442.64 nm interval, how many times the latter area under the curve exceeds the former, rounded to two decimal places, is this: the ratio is 1.11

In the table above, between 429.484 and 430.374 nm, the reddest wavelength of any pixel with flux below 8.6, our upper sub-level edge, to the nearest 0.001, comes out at 430.226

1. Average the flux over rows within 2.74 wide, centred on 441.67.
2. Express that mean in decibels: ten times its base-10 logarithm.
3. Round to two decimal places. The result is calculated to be 9.49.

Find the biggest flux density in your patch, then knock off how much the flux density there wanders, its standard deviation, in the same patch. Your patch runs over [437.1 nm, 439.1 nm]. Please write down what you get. 8.5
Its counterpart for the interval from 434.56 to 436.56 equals 9.9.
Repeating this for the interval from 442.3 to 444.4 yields 10.1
